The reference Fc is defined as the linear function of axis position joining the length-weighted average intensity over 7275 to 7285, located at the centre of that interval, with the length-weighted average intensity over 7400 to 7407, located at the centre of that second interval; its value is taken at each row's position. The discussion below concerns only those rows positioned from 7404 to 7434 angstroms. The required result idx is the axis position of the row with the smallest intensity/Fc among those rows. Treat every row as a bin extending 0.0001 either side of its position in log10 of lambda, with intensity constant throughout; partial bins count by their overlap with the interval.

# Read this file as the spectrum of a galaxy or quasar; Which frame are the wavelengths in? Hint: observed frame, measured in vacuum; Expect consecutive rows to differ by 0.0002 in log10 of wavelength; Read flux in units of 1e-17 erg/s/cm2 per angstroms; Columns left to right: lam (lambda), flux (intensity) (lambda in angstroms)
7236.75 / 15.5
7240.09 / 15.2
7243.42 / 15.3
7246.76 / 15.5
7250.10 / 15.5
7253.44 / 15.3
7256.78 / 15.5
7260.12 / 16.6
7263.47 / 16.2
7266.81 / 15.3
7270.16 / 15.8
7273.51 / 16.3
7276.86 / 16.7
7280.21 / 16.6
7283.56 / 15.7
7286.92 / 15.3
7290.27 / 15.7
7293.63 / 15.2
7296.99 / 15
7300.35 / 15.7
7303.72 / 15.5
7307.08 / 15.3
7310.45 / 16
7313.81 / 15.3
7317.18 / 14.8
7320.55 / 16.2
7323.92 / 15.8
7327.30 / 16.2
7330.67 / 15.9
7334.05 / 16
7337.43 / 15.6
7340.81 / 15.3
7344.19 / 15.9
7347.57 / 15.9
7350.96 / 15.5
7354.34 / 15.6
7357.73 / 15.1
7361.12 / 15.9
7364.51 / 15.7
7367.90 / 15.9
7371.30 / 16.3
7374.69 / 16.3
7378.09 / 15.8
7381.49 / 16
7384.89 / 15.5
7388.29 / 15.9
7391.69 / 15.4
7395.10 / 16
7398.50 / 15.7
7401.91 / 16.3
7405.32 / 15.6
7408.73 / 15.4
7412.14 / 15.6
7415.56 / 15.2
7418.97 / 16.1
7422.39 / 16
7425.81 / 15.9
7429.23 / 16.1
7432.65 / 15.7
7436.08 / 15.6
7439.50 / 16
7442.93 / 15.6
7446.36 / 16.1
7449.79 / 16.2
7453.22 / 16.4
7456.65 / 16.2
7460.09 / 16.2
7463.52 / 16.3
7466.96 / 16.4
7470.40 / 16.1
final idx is 7415.56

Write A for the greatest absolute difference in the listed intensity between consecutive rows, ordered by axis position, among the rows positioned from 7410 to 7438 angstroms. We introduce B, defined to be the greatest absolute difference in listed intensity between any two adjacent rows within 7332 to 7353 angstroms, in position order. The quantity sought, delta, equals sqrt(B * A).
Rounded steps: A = 0.90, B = 0.6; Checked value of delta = 0.7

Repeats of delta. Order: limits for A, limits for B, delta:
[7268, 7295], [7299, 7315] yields 0.8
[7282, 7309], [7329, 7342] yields 0.5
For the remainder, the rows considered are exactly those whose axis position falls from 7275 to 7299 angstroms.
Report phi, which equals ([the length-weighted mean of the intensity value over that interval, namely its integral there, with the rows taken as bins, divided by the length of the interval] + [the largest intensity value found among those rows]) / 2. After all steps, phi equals 16.2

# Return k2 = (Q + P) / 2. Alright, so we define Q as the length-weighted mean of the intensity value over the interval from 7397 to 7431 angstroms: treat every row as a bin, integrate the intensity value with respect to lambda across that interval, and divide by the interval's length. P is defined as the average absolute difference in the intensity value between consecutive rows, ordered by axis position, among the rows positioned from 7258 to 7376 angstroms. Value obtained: 8.11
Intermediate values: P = 0.43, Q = 15.8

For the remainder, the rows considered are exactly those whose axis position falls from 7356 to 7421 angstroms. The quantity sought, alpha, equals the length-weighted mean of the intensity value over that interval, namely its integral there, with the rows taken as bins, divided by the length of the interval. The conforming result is 15.8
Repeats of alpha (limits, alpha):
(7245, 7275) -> 15.8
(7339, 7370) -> 15.7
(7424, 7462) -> 16.0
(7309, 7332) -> 15.7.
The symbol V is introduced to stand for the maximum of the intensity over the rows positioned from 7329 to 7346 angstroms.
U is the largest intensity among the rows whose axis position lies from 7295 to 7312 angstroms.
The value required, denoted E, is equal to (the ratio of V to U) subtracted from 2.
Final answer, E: 1.00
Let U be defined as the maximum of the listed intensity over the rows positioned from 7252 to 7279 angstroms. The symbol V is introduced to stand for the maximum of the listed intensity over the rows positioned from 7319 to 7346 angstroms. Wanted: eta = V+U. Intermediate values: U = 16.7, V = 16.2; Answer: 32.9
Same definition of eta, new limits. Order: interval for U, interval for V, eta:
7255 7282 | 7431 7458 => 33.1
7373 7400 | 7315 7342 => 32.5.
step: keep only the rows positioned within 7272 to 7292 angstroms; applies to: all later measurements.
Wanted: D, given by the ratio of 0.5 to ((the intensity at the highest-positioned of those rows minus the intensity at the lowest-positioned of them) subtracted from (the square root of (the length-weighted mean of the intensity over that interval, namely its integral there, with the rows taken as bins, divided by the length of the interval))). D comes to 0.109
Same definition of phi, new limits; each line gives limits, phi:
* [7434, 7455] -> 16.2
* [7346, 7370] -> 15.8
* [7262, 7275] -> 16.1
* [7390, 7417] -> 16.0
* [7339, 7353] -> 15.8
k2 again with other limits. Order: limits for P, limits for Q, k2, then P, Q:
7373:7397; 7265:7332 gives 8.08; 0.45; 15.7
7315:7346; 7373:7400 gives 8.16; 0.49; 15.8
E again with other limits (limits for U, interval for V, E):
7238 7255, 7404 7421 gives 0.96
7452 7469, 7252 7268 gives 0.99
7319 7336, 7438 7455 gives 0.99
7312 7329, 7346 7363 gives 1.02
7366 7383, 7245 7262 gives 0.98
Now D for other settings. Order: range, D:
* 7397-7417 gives 0.112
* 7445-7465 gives 0.131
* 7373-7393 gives 0.103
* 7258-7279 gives 0.128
